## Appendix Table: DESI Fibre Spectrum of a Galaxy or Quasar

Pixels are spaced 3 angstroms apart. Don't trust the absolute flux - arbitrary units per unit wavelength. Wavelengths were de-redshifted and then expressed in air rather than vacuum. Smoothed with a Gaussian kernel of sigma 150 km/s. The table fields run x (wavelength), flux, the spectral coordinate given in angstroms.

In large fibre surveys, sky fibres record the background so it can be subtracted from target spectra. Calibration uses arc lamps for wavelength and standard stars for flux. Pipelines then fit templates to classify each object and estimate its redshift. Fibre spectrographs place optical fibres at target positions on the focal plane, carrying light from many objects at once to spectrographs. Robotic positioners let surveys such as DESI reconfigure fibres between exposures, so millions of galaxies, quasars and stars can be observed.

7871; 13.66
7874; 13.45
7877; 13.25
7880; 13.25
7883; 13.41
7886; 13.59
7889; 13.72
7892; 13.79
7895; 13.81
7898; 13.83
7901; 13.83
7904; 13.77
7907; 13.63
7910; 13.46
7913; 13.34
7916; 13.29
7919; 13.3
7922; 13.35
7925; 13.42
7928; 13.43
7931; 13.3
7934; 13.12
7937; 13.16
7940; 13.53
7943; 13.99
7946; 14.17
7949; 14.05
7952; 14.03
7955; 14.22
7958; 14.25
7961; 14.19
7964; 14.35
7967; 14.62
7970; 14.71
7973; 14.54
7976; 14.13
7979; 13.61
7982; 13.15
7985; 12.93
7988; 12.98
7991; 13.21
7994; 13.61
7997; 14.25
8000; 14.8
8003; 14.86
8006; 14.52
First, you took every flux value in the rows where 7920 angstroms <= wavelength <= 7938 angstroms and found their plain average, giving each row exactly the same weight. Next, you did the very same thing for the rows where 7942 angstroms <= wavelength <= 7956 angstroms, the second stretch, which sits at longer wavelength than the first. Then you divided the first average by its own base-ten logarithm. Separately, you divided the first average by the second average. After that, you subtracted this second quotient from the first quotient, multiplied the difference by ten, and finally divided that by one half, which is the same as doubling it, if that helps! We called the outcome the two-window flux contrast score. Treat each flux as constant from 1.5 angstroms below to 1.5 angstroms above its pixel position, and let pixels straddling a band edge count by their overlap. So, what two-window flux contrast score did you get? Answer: 218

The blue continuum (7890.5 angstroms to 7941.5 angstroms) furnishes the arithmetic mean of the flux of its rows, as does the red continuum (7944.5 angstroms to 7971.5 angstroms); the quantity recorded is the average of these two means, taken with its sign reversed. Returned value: -13.9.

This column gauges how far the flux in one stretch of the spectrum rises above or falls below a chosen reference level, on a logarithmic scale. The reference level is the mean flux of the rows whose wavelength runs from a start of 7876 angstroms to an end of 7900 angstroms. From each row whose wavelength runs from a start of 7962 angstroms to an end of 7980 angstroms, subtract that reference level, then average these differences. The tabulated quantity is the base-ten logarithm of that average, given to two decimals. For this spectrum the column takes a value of -0.13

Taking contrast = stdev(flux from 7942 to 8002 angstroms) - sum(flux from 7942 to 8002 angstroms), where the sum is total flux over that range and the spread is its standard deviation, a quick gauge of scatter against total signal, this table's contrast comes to -279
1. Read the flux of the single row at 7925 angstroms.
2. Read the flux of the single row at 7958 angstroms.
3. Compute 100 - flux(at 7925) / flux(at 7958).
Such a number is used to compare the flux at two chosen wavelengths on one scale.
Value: 99.1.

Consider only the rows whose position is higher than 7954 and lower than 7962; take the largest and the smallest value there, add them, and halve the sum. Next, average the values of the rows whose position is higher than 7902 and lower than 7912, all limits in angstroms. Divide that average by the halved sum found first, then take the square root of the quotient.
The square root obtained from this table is 0.979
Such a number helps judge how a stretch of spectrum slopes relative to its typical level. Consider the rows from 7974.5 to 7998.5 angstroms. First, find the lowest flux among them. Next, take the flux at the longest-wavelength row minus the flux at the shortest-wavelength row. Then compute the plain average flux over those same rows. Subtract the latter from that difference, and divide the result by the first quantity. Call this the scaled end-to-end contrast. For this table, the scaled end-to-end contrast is -1.03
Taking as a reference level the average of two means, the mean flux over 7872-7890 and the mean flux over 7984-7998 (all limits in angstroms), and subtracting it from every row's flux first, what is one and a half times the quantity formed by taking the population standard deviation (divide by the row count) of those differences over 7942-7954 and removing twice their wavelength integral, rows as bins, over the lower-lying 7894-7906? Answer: -14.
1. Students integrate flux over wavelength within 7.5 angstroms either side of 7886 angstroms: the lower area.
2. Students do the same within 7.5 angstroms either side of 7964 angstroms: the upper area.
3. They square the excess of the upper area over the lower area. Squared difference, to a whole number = 171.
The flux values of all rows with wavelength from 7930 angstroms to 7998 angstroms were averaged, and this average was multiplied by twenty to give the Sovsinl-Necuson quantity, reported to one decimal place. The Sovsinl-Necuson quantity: 276.6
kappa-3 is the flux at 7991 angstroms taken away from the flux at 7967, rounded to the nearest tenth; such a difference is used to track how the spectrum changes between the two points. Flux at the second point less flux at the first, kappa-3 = 1.4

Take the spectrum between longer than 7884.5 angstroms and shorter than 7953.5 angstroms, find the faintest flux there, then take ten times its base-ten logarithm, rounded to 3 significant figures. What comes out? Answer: 11.2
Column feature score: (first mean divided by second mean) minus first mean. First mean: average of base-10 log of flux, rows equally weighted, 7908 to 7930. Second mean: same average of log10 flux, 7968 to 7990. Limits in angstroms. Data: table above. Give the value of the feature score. -0.136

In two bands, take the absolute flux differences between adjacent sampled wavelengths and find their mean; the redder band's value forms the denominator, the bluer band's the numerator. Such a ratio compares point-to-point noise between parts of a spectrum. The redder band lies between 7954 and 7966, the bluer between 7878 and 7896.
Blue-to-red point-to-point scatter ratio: 1.3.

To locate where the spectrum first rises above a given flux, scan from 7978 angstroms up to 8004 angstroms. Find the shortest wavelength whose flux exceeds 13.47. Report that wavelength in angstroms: 7979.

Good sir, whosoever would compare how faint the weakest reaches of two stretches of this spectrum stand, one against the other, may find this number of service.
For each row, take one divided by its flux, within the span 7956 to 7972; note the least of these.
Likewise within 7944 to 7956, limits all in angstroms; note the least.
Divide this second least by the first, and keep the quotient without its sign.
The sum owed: 1.03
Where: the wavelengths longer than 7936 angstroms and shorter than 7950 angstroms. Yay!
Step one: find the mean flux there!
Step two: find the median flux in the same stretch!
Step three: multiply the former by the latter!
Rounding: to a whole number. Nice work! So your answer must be 193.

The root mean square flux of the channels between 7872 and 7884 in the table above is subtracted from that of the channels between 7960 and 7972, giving 1.1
